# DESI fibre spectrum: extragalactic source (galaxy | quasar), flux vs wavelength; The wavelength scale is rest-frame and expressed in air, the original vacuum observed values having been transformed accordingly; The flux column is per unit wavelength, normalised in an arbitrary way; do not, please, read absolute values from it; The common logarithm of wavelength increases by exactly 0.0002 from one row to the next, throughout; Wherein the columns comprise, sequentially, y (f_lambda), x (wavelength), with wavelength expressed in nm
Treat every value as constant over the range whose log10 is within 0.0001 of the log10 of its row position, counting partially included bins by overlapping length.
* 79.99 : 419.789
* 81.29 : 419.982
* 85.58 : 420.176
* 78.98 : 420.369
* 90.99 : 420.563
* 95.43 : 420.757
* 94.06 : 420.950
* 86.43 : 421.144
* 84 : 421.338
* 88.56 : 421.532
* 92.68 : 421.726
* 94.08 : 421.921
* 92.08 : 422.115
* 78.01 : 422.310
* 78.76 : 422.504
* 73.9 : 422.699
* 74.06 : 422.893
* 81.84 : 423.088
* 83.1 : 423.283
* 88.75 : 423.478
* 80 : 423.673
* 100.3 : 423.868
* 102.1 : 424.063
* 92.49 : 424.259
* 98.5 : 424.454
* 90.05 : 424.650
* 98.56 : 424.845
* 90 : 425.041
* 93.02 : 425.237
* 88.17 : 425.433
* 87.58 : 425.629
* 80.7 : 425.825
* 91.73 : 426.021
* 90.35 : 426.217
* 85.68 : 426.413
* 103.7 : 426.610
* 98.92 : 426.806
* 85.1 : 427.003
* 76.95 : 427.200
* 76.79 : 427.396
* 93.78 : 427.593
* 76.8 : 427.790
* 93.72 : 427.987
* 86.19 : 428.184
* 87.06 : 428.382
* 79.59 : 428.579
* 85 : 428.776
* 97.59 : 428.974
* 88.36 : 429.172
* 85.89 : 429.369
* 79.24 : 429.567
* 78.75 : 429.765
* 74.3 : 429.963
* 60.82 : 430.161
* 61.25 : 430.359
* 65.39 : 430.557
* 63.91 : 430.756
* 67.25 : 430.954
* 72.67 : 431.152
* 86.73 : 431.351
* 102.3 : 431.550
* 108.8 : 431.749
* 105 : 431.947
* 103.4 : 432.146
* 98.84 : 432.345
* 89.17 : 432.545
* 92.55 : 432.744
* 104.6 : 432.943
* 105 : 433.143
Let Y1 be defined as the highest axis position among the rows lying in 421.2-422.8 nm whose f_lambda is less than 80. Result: 422.699 nm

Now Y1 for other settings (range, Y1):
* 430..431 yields 430.954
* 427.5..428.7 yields 428.579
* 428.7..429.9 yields 429.765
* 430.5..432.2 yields 431.152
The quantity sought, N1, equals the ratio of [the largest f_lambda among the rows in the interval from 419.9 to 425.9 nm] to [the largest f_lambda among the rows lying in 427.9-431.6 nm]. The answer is 1.00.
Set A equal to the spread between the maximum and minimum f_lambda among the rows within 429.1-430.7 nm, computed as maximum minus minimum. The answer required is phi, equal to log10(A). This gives 1.44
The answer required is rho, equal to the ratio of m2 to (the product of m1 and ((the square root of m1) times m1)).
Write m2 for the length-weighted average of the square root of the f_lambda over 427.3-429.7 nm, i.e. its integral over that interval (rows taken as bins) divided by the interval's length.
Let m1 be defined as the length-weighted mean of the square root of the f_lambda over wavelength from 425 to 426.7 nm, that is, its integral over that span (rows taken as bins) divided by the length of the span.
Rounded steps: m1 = 9.48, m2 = 9.25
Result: 0.0334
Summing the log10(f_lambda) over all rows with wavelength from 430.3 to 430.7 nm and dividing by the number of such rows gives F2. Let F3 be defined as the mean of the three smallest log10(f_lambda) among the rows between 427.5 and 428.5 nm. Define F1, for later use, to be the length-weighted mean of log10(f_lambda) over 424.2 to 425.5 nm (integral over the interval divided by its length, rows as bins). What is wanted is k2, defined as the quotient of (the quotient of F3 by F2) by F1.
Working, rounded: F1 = 1.97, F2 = 1.80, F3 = 1.92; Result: 0.54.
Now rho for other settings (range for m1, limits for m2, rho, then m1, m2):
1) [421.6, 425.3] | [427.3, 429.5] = 0.0343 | 9.40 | 9.28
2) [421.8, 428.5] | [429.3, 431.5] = 0.0317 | 9.37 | 8.52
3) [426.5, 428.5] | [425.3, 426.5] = 0.0350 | 9.36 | 9.36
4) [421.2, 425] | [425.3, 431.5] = 0.0337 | 9.37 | 9.06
